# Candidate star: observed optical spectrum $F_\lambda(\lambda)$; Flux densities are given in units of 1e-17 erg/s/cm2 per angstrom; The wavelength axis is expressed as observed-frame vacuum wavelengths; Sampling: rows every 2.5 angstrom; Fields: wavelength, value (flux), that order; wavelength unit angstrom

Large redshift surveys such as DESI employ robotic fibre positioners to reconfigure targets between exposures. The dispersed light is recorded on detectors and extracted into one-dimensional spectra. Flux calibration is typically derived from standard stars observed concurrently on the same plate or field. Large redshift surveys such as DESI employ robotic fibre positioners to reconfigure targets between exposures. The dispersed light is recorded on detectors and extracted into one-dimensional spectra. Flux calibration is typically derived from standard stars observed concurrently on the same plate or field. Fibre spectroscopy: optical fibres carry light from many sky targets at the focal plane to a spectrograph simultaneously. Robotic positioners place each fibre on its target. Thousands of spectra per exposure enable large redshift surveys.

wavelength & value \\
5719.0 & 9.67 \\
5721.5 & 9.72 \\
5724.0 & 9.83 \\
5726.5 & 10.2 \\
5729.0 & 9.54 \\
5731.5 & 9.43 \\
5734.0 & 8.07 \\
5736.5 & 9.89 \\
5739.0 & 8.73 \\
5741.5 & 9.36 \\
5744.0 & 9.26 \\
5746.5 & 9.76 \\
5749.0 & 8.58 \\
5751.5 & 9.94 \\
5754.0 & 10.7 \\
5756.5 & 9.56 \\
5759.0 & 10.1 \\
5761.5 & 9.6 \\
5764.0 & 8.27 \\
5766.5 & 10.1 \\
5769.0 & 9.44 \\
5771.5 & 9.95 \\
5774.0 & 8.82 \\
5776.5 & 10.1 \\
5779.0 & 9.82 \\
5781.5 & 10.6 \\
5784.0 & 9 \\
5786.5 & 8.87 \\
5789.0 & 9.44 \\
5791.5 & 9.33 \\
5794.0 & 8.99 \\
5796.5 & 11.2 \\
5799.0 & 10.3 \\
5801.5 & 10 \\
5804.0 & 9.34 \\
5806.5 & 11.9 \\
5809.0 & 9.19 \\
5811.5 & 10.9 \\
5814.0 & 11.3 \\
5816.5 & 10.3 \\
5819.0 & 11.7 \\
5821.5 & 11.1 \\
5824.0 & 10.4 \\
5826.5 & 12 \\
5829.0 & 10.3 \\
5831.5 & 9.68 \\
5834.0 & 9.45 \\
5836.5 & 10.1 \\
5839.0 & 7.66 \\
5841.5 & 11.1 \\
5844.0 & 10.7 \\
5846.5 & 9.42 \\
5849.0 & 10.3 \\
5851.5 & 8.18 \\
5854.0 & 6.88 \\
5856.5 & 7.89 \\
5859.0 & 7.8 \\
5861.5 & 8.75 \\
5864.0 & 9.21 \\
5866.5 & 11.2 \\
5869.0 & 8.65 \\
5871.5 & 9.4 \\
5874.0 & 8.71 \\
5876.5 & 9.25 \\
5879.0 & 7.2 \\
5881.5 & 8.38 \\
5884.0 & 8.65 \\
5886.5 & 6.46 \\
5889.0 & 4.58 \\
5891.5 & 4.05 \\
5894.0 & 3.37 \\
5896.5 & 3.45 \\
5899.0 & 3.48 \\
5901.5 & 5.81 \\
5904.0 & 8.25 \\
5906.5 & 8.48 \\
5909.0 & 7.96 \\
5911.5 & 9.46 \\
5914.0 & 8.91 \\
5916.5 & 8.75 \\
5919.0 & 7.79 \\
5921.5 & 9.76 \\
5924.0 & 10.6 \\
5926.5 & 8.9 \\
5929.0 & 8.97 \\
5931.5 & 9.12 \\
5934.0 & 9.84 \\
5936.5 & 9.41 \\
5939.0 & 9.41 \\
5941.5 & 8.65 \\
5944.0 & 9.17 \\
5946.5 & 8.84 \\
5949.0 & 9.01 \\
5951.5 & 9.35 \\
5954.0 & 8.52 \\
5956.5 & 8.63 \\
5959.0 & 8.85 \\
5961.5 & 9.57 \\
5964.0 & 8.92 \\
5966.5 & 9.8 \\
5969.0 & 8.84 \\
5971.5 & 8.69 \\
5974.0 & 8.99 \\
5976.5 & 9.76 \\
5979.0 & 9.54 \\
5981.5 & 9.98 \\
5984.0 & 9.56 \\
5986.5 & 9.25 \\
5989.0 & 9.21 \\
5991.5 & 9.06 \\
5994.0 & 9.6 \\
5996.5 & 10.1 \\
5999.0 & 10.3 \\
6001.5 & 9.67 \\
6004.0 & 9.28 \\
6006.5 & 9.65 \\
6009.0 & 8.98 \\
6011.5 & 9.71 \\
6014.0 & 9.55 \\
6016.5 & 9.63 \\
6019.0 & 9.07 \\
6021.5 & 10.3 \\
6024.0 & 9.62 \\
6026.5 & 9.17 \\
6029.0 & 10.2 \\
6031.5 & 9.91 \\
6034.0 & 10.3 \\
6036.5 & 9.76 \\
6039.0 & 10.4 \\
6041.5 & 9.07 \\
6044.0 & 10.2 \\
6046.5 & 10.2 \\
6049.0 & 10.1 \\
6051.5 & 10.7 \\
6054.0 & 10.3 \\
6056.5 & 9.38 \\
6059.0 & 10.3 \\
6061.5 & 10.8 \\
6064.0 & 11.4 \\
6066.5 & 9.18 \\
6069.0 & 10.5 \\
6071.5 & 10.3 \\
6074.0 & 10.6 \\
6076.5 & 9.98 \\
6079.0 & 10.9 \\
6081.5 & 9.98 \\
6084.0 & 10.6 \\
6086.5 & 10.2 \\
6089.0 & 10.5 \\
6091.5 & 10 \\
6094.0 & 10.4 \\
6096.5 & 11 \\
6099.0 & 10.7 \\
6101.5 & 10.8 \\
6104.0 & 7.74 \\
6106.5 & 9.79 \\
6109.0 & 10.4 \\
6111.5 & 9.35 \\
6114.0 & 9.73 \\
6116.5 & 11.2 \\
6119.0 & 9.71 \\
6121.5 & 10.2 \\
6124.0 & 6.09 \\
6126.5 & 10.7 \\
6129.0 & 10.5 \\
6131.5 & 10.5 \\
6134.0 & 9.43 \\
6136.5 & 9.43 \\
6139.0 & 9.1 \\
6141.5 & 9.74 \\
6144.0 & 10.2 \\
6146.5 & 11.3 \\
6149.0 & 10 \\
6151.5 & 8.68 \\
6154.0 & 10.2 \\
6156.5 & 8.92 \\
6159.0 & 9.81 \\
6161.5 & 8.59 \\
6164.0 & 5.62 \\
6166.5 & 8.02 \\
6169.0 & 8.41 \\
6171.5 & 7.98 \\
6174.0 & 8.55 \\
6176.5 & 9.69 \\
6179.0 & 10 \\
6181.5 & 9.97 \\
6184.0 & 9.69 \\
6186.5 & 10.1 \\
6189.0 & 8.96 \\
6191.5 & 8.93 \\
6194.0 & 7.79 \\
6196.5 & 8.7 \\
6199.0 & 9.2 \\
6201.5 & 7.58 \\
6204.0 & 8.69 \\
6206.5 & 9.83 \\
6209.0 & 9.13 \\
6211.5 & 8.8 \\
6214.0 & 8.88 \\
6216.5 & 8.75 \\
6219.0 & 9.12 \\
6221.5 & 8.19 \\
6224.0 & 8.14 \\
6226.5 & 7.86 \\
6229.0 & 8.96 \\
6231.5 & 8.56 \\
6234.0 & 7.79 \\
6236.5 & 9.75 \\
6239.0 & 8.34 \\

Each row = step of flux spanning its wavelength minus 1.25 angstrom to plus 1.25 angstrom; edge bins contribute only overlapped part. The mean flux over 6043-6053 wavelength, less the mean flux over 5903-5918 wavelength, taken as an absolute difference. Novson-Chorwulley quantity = 1.7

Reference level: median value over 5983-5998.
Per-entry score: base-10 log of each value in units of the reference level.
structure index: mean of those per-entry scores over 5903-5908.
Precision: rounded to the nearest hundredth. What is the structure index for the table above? -0.05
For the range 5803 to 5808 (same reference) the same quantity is 0.05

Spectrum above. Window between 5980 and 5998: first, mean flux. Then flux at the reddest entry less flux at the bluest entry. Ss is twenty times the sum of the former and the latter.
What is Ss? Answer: 193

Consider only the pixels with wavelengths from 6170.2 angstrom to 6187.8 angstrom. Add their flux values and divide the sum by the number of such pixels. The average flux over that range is 9.4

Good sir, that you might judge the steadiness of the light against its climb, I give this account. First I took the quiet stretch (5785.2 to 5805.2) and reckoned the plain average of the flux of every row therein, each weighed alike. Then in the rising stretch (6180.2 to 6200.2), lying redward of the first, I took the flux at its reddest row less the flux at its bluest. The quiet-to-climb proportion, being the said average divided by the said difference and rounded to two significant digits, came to -13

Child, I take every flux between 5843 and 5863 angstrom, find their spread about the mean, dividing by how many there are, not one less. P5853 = 1.2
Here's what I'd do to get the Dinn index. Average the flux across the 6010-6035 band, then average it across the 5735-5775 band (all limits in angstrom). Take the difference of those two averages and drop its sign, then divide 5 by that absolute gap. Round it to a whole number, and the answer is 21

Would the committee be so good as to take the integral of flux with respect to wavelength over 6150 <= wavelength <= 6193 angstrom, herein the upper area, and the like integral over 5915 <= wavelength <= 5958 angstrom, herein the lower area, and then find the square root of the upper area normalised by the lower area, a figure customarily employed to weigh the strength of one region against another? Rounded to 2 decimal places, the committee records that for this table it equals 0.99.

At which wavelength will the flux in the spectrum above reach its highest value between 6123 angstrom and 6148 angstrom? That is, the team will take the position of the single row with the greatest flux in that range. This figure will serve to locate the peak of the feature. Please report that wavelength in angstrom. 6146.5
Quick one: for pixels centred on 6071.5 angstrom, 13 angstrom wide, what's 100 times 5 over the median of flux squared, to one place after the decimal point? 4.7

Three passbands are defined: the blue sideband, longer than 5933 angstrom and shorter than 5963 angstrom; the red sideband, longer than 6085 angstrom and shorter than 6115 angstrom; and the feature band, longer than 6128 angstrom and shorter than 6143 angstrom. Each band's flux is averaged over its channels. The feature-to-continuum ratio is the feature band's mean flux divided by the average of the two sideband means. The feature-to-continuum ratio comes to 1.02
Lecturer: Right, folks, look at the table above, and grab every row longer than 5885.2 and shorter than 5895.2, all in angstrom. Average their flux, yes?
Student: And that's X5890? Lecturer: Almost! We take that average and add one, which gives 5.6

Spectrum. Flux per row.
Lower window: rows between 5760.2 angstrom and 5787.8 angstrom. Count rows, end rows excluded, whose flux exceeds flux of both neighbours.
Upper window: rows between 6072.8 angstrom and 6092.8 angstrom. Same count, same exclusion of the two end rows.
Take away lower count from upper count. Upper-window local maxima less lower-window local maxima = -1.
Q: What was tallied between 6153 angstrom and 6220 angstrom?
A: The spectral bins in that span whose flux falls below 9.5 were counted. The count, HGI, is 19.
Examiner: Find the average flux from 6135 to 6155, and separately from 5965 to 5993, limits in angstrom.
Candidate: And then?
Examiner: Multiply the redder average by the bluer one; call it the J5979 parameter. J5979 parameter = 92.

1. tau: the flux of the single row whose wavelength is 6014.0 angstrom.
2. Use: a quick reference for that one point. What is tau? 9.55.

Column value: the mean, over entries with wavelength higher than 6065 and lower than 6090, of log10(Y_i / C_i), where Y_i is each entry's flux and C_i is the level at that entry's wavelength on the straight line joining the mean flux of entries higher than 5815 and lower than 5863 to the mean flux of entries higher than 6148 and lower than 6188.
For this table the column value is 0.05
